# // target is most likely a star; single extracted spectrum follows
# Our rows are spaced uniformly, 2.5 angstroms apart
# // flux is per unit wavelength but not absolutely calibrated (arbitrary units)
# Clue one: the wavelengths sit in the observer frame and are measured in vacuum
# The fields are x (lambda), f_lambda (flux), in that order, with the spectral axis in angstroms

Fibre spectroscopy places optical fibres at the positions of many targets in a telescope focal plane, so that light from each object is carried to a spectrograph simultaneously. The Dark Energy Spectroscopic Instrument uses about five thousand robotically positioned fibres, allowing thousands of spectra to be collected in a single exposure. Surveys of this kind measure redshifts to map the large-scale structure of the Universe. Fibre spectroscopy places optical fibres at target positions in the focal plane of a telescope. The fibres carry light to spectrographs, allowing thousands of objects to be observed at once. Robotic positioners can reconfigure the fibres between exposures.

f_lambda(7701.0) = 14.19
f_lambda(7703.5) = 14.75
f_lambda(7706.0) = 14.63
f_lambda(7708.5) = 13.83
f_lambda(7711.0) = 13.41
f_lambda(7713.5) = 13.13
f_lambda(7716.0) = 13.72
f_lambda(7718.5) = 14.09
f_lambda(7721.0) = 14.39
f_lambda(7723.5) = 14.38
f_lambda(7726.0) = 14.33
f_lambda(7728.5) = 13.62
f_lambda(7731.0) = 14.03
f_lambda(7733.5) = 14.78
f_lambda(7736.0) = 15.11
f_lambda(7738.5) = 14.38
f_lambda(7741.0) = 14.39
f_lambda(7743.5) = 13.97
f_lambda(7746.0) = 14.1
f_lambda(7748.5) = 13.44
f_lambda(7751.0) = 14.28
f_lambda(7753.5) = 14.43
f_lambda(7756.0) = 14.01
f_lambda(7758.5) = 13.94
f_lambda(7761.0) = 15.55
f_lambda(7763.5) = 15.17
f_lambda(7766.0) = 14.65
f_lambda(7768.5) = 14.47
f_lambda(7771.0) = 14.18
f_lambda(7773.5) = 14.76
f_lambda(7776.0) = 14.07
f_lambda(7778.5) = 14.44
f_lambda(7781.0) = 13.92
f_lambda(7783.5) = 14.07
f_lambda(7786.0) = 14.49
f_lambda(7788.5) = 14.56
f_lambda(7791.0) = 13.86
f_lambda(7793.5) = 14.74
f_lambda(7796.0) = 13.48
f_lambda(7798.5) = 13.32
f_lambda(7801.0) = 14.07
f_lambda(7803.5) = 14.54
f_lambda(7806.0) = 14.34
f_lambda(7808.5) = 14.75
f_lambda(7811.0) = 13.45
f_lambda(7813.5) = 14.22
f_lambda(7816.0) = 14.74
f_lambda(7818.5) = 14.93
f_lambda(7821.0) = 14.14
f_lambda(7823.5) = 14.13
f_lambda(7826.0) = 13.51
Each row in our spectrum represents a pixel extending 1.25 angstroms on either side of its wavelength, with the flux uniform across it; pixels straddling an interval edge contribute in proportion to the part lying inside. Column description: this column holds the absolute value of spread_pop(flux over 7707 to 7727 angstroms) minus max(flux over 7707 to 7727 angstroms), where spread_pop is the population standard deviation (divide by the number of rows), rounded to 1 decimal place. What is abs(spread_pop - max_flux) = 13.9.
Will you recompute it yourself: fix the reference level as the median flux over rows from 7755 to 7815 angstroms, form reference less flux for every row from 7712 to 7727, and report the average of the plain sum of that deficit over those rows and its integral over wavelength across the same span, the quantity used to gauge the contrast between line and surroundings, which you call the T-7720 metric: 3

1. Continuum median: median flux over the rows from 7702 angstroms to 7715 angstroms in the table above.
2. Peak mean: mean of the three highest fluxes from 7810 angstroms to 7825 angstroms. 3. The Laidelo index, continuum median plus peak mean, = 28.5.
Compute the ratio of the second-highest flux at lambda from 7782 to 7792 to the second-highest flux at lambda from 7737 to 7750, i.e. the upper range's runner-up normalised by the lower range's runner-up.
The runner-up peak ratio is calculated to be 1.01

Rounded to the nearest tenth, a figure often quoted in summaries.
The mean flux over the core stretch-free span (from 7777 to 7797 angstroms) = 14.2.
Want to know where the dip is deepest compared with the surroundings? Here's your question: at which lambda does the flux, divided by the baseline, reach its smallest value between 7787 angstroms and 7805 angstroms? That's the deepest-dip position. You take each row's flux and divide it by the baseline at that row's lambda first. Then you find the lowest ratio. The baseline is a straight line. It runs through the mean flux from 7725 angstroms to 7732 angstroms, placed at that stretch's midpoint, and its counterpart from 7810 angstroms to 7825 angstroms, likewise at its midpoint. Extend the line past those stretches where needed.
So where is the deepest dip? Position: 7798.5 angstroms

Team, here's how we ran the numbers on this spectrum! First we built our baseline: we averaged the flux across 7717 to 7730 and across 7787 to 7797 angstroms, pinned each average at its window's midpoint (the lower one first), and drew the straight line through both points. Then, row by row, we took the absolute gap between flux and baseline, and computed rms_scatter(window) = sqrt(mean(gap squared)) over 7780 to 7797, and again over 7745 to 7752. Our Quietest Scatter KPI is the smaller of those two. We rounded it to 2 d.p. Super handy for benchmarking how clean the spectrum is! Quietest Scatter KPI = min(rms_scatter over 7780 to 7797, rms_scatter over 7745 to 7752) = 0.42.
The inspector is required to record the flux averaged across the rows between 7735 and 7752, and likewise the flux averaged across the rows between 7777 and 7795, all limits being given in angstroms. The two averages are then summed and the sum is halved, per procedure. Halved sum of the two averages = 14.3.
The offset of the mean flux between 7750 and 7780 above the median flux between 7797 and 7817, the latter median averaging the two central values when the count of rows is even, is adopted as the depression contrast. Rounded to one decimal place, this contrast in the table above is 0.2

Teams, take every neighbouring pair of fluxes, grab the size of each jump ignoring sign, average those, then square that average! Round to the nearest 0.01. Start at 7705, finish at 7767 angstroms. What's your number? 0.21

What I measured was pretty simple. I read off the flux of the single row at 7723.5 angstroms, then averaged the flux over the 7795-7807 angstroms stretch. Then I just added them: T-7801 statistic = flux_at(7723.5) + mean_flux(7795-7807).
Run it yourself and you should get 28.33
